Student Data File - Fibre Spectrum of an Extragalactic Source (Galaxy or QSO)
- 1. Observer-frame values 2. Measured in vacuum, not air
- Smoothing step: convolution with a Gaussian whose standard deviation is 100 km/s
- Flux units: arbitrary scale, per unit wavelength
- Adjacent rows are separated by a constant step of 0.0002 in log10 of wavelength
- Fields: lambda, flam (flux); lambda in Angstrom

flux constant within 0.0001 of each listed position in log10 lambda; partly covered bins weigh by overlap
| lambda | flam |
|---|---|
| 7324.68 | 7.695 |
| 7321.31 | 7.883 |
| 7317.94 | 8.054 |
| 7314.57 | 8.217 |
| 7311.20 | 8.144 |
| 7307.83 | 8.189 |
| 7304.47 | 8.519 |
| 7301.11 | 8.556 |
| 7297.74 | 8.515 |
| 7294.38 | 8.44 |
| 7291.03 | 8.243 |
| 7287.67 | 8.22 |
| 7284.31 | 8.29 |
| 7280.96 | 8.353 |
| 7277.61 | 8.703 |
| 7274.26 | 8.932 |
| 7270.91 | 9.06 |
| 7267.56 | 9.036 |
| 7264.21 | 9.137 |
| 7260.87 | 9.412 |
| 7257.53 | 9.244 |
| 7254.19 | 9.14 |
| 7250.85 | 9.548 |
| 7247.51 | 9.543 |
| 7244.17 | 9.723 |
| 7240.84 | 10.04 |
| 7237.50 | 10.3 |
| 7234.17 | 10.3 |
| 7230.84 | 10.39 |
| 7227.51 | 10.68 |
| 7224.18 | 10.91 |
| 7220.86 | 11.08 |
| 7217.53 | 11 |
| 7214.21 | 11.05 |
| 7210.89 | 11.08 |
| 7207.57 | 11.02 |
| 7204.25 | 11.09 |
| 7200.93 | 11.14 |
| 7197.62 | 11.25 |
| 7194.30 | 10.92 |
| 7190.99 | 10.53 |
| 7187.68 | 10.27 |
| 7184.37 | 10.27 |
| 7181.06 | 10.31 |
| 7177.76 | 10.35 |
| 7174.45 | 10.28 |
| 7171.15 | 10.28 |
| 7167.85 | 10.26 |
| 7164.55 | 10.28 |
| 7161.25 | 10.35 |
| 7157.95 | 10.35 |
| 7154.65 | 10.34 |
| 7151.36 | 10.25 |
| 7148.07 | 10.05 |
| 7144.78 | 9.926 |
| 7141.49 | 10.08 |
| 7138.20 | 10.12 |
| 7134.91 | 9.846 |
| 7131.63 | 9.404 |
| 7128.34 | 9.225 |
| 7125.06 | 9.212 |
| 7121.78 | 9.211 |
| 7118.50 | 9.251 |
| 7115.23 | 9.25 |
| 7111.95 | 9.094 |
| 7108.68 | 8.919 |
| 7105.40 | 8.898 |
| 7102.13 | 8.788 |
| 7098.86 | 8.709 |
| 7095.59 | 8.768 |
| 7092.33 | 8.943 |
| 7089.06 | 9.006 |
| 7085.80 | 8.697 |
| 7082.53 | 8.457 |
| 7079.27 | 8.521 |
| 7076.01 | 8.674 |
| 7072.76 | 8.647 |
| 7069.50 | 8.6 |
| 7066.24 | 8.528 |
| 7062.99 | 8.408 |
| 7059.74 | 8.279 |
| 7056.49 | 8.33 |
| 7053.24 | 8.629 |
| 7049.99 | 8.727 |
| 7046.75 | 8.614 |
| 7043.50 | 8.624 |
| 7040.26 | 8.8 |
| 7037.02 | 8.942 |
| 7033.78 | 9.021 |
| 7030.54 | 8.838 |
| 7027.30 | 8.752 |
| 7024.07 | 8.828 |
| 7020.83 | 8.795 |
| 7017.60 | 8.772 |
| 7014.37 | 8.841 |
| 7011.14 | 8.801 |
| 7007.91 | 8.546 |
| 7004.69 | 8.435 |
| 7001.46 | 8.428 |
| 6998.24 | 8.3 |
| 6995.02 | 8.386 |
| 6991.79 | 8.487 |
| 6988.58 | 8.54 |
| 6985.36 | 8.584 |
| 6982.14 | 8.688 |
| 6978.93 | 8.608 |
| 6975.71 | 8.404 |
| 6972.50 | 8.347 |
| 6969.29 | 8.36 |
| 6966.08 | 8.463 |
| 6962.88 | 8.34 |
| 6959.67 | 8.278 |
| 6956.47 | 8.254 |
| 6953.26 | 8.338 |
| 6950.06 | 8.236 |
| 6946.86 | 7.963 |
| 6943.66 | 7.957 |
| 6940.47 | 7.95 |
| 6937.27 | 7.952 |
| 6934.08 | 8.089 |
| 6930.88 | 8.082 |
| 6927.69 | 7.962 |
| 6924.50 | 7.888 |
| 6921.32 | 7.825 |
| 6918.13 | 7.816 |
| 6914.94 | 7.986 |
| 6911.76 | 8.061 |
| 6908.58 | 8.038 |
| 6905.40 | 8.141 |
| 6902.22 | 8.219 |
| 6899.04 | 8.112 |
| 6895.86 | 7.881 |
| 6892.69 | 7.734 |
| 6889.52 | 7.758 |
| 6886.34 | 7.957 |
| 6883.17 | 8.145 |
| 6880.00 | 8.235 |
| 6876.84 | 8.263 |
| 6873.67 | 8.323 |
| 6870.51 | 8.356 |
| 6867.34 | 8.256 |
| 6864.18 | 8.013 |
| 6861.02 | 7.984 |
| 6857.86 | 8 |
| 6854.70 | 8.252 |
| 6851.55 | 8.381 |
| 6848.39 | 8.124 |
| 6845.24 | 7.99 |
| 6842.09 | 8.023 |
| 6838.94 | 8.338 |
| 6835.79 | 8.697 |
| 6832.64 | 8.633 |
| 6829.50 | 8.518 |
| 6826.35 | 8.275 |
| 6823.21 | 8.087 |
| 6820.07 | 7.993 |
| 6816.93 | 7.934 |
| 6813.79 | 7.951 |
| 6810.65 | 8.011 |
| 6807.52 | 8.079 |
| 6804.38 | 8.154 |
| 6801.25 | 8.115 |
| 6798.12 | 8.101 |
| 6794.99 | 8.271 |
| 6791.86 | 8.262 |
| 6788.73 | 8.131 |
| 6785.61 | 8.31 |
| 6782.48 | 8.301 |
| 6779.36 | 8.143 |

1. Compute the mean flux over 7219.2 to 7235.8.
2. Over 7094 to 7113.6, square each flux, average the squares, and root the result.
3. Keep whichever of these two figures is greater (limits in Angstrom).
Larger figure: 10.7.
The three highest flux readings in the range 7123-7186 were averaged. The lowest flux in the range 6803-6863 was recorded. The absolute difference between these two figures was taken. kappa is 2.4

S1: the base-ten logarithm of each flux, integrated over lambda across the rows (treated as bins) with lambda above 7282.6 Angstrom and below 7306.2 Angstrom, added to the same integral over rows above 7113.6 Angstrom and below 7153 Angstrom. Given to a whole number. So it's 61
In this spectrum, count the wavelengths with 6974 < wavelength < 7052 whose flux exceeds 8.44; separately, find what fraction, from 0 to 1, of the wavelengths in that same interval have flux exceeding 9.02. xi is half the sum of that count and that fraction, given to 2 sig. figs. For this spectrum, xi 9.5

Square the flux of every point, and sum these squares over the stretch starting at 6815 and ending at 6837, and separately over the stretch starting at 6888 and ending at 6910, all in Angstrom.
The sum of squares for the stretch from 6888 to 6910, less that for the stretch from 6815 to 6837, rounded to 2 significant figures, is -37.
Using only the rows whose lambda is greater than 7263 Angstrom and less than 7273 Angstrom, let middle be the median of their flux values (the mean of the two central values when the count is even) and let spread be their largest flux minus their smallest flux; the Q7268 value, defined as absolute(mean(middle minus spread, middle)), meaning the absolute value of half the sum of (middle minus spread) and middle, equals 9.0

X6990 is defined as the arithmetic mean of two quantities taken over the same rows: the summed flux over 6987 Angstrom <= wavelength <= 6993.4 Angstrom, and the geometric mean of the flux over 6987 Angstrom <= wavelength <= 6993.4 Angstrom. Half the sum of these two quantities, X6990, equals 13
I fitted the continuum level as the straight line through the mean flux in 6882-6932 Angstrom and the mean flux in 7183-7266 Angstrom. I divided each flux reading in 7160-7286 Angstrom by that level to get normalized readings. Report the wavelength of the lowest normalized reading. 7284.31 Angstrom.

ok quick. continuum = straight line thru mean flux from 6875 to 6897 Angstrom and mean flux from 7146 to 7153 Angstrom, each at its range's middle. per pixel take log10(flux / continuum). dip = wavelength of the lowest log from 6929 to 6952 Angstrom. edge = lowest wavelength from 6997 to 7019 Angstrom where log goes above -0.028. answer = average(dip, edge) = 6974.2 Angstrom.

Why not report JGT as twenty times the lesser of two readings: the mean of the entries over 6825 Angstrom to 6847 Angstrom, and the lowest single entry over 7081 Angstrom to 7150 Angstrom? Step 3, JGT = 167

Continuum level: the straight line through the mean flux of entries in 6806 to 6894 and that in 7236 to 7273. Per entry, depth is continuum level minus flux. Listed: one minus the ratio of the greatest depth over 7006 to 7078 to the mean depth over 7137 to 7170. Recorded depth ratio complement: 1.5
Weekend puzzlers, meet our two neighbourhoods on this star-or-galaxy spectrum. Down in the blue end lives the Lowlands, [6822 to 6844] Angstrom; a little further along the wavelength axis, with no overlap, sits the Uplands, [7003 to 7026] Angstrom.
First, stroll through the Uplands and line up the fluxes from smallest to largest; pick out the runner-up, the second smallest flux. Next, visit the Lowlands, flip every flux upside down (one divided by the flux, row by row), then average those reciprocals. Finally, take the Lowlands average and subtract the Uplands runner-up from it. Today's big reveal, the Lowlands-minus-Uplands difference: -8.4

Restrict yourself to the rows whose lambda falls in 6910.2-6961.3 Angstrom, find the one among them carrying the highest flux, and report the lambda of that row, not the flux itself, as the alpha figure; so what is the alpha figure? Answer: 6953.26 Angstrom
